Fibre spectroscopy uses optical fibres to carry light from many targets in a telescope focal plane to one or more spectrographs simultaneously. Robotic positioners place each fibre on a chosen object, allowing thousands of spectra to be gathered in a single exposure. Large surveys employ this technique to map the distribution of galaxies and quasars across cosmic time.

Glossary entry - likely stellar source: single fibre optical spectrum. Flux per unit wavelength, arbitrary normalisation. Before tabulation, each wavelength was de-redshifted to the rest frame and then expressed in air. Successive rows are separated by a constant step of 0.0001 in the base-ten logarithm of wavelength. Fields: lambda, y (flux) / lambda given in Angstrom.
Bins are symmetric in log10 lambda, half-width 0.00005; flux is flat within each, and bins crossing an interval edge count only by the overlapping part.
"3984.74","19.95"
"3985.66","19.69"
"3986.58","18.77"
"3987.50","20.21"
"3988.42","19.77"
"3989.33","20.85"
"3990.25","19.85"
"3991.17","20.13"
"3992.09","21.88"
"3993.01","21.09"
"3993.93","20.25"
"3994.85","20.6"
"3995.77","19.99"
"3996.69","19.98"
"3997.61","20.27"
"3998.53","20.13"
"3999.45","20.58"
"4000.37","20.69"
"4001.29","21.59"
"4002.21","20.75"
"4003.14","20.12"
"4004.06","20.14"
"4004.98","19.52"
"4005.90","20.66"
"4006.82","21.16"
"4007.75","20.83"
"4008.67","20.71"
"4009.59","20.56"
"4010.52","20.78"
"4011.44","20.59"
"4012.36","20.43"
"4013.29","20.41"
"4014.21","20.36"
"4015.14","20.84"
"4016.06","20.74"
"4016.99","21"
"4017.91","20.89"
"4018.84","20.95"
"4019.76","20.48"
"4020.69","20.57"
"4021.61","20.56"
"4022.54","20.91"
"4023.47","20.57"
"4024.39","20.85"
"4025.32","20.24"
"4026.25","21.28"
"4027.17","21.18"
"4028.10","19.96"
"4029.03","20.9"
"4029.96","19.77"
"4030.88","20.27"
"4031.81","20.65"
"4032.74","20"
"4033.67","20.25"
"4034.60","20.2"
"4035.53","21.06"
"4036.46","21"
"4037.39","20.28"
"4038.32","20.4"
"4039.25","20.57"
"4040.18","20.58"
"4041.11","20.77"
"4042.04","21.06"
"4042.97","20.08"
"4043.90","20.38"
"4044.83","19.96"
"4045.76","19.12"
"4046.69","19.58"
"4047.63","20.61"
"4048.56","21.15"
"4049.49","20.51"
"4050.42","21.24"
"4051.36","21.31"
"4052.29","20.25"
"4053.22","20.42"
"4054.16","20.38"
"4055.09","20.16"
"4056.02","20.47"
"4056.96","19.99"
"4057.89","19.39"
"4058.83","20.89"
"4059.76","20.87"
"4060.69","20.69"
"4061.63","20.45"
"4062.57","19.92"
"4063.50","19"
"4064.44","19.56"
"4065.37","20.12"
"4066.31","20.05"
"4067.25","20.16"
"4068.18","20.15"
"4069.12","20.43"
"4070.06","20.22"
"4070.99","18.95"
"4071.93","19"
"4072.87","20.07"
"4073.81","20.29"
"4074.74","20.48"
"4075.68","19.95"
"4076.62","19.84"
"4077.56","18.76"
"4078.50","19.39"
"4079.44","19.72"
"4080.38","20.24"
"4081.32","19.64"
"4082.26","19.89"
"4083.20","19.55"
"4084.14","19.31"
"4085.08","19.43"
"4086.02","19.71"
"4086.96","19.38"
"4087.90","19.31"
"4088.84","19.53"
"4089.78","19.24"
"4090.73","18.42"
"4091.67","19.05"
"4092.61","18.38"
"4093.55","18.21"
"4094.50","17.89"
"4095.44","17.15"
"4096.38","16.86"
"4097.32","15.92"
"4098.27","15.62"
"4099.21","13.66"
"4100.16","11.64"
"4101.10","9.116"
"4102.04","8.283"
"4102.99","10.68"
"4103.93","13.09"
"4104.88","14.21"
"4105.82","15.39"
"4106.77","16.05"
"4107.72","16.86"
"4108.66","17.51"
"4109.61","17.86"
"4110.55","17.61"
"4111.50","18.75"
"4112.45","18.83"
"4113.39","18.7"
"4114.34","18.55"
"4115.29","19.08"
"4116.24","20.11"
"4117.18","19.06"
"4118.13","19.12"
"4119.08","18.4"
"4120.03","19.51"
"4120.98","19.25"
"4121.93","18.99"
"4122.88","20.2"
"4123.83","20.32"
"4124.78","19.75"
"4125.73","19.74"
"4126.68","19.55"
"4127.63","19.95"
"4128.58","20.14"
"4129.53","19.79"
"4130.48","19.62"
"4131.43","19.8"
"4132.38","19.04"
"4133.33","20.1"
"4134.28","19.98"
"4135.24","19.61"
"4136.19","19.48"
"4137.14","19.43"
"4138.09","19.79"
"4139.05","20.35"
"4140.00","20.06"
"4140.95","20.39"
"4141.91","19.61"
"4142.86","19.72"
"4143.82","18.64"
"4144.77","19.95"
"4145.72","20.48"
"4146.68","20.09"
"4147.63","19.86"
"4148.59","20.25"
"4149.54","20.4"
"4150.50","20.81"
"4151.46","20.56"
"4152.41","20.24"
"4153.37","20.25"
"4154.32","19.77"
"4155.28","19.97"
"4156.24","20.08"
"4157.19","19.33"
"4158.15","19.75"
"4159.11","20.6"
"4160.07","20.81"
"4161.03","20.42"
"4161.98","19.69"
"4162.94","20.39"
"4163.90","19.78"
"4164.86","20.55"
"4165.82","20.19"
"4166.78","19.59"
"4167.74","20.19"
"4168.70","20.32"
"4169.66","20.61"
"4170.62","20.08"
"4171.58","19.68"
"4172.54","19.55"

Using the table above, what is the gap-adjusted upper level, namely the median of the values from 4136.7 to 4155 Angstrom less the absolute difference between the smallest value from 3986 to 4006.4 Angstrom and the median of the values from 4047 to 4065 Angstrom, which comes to 18.4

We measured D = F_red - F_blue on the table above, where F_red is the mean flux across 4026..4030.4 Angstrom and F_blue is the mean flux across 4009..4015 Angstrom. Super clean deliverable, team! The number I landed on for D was 0.1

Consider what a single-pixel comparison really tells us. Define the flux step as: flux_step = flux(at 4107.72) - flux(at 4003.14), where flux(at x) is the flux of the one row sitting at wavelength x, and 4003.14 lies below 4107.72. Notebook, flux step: -3.3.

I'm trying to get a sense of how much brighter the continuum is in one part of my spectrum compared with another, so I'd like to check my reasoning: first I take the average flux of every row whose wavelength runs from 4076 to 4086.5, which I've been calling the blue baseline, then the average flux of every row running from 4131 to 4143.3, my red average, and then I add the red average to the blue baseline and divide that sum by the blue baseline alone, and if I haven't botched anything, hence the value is 2.011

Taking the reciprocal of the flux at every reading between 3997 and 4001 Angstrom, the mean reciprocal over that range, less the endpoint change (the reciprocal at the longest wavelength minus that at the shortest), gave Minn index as 0.0500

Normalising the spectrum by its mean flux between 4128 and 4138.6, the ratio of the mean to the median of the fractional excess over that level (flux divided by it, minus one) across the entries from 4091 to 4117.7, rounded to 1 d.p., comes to 1.5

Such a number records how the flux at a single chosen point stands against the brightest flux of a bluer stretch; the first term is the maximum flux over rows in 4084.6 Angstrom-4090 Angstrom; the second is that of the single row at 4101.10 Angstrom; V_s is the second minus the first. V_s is -10.6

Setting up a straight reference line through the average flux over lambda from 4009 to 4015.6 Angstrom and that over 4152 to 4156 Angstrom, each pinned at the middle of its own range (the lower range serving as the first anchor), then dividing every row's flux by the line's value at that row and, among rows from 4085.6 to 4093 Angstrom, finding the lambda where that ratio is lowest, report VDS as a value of 4092.61 Angstrom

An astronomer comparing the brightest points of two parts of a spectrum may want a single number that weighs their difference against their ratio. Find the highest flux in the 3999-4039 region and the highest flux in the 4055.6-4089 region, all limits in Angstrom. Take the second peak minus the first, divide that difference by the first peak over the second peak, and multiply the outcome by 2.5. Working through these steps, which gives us -1.7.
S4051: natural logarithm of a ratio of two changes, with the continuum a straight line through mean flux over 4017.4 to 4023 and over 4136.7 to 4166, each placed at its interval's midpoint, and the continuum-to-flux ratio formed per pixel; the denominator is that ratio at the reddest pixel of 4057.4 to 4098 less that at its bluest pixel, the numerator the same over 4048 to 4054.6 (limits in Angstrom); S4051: -1.82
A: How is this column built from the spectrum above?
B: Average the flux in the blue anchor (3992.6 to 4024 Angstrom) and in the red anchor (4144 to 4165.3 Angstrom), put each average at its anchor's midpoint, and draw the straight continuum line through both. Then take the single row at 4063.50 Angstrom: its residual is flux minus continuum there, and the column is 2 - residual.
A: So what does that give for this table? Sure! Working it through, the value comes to 3.4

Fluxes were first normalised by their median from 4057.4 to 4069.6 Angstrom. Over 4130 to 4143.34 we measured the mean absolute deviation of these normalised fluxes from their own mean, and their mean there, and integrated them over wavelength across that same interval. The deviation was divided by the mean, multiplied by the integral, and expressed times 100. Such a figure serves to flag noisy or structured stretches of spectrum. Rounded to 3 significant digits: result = 18.7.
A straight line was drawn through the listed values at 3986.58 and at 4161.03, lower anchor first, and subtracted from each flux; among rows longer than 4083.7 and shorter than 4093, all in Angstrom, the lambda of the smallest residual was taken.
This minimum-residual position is 4092.61 Angstrom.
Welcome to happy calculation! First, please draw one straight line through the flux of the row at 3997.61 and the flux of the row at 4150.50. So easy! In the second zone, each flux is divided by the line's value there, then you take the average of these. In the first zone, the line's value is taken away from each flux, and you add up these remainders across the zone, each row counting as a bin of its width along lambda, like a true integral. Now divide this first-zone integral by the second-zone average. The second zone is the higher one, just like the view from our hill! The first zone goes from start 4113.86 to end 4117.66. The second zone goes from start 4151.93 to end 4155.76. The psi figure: -6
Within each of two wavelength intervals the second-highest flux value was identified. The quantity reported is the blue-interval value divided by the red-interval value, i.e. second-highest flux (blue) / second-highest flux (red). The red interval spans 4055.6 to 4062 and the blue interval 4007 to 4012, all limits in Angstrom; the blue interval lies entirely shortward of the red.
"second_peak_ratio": 1.00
